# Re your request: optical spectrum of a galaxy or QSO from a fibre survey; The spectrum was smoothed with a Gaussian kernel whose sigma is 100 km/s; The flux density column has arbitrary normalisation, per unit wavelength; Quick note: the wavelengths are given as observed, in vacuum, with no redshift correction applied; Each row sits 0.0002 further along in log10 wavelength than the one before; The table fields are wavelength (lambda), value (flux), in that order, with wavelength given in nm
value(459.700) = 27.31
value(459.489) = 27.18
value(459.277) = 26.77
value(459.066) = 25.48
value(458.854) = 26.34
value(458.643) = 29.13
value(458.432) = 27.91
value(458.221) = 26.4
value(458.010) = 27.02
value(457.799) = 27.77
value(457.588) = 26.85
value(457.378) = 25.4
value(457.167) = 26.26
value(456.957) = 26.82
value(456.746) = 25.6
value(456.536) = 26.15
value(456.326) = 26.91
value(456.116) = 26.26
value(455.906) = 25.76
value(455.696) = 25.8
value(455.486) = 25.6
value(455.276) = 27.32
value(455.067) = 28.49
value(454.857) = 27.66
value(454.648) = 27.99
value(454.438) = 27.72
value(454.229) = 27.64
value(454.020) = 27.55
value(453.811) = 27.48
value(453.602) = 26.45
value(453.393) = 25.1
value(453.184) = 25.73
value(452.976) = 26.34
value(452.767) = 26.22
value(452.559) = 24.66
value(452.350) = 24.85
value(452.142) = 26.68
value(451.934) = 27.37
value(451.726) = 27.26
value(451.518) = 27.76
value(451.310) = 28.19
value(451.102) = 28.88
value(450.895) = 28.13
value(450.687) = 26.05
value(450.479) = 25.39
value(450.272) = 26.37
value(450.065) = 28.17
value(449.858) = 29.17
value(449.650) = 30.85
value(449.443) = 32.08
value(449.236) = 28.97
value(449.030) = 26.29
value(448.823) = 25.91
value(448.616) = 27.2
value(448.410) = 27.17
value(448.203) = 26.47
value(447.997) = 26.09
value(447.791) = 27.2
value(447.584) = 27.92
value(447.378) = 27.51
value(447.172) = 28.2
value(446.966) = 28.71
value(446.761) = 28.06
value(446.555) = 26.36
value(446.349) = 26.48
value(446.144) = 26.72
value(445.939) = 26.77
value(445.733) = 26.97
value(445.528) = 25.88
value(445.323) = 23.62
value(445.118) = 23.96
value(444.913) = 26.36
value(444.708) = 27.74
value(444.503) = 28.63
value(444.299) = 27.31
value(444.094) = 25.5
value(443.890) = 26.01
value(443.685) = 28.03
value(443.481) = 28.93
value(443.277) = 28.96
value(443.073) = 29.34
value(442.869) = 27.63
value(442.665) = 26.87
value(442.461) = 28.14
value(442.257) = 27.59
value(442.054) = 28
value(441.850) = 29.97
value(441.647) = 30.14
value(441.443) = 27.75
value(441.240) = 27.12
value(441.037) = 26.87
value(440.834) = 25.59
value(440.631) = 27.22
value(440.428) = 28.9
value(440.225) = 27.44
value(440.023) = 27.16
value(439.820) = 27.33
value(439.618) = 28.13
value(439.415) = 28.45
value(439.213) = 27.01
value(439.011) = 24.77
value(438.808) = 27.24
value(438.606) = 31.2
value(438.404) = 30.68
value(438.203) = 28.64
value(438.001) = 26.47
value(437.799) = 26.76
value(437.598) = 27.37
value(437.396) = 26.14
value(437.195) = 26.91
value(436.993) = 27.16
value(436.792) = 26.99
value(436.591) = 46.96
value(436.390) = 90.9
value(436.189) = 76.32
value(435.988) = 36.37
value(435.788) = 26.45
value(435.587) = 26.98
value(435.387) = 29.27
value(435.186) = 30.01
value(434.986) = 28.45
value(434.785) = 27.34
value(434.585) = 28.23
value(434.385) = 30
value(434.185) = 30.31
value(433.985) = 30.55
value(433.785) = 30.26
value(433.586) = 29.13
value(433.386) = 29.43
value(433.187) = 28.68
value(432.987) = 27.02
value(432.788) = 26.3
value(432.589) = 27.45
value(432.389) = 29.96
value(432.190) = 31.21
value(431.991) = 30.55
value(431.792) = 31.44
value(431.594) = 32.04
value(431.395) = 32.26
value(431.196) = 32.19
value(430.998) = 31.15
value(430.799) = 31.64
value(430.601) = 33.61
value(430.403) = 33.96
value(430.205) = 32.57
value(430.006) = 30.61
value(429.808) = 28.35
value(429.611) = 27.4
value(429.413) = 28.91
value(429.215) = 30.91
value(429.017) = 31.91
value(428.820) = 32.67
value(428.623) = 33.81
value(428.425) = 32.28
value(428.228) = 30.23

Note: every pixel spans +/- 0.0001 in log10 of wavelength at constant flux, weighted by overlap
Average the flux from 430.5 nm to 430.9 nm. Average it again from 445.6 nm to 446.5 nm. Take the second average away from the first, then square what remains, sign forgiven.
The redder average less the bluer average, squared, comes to 35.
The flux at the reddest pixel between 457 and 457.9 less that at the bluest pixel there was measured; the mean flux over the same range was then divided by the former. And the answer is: 18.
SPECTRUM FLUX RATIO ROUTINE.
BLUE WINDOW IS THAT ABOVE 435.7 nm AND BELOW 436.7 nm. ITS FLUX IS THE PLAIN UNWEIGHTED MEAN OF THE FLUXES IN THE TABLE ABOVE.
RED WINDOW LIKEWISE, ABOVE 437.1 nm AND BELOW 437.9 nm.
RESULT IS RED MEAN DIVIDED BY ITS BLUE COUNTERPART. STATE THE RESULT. 0.48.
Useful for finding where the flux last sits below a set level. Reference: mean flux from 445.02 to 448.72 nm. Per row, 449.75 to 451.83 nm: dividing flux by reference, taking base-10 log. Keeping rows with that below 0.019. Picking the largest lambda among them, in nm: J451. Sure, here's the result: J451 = 451.726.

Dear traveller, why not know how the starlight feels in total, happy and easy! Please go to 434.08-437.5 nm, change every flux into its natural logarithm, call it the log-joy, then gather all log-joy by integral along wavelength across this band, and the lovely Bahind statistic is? 12.0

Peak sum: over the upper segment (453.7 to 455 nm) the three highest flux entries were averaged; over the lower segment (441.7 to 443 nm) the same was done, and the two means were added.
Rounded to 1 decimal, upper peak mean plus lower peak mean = 56.5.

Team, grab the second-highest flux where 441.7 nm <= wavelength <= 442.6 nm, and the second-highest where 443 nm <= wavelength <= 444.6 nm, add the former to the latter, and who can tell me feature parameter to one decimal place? 57.1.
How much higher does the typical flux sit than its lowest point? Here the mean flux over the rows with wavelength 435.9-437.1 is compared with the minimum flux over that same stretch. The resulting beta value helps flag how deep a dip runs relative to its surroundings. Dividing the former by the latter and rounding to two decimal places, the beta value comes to 1.88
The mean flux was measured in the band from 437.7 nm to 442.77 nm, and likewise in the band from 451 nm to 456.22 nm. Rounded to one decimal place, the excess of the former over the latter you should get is 1.0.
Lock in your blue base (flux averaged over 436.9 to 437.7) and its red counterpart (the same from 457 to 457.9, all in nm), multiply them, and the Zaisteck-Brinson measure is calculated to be 715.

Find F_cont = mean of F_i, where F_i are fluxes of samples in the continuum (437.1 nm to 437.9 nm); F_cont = 26.8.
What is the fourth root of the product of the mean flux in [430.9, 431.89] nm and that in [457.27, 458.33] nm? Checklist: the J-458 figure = 5.40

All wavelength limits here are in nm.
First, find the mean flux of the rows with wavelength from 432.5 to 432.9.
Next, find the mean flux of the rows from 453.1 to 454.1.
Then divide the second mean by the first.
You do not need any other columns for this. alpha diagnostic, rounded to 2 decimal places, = 0.98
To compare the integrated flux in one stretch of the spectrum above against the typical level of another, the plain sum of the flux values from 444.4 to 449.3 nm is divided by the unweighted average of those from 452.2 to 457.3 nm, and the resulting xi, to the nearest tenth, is 24.3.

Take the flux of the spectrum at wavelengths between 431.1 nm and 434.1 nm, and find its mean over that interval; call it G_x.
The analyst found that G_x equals 29.9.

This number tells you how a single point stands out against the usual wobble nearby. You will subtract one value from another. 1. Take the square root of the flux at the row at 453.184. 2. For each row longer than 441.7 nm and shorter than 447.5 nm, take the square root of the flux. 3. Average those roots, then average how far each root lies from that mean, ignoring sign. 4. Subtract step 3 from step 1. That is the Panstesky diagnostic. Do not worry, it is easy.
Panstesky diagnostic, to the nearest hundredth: 4.96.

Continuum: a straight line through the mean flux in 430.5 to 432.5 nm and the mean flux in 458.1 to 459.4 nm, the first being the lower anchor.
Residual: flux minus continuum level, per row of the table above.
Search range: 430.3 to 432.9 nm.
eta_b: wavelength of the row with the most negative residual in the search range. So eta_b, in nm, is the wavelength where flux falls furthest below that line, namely 432.788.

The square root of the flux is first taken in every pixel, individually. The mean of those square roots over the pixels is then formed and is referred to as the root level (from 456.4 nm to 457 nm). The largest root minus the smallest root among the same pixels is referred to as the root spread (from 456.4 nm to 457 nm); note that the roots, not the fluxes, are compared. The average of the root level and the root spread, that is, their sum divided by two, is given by 2.62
